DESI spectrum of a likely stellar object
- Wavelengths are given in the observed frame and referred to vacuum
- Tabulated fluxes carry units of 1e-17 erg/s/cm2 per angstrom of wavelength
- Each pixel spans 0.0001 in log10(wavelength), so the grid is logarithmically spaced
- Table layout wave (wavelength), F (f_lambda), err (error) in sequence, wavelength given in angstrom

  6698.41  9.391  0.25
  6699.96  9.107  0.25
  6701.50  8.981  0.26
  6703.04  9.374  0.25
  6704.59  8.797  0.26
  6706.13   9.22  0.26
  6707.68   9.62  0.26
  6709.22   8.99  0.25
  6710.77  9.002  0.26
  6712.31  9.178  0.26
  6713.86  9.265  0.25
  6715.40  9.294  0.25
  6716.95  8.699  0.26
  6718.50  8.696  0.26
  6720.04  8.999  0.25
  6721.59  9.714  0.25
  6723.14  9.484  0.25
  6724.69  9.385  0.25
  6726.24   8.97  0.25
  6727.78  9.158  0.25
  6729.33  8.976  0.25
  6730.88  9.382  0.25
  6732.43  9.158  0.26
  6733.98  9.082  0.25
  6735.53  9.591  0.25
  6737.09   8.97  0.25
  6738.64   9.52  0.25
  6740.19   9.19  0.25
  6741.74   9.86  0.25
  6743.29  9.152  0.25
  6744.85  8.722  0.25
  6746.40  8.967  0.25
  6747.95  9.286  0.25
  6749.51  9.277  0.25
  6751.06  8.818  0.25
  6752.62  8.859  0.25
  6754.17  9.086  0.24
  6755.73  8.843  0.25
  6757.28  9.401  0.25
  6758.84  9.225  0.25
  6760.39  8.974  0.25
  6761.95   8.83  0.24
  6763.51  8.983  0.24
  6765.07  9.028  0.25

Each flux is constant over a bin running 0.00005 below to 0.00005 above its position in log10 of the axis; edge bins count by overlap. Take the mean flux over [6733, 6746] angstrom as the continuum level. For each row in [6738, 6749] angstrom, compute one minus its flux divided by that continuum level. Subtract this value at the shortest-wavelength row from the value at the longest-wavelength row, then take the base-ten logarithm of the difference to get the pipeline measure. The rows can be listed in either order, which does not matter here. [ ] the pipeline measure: -1.6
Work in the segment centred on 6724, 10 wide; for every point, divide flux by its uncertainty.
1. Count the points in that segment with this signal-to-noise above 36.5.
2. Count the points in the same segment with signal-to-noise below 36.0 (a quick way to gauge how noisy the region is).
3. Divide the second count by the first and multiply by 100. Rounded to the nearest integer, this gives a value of 50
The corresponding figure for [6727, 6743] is 50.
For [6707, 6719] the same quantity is 167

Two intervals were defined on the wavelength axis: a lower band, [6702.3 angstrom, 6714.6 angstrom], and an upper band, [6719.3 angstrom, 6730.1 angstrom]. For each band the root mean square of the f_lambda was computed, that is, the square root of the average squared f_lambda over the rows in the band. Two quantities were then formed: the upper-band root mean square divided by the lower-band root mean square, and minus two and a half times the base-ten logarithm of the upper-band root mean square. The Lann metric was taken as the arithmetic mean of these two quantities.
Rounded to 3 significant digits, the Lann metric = -0.704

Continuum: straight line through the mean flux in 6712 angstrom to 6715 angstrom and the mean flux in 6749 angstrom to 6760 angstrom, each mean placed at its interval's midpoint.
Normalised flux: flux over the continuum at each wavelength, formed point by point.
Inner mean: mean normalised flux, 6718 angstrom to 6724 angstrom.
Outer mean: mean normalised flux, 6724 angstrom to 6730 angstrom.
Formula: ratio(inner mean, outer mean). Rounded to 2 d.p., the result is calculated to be 1.01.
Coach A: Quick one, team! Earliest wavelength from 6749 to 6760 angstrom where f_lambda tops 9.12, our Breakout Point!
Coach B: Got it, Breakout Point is 6749.51 angstrom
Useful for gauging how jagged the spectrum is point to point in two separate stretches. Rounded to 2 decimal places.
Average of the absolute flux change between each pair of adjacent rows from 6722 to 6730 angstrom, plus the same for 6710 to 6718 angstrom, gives 0.44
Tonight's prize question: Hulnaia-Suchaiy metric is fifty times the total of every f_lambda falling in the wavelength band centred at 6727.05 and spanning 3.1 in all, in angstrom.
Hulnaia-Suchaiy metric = 906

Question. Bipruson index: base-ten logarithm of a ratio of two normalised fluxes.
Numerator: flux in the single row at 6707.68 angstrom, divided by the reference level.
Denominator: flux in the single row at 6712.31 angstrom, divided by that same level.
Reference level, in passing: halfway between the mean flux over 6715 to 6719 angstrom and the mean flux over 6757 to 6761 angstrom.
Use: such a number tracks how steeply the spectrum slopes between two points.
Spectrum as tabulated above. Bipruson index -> 0.020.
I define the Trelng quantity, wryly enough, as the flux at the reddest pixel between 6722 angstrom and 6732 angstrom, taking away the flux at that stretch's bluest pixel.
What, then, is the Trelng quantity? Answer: -0.10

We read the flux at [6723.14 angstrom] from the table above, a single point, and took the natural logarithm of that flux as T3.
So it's 2.25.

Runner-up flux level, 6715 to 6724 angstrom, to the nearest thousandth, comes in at 9.484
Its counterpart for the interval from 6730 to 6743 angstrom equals 9.591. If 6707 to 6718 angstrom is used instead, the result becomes 9.294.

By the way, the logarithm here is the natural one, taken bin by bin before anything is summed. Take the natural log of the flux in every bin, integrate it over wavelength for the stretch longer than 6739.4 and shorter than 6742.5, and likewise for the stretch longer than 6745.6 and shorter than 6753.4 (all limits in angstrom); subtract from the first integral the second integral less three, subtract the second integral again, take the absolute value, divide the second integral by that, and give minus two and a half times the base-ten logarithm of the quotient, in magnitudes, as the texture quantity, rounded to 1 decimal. 0.4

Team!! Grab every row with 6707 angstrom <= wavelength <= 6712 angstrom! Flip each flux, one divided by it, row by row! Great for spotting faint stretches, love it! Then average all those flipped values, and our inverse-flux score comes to 0.109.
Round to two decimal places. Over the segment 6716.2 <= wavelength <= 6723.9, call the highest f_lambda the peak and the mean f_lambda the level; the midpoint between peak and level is 9.42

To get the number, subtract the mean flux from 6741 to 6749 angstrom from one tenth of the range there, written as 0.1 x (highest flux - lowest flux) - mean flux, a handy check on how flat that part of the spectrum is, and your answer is -9.08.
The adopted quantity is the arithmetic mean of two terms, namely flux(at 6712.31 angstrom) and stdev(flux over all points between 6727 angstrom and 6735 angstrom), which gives 4.66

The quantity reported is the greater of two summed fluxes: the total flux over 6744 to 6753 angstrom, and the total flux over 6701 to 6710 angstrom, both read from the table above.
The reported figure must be 55.0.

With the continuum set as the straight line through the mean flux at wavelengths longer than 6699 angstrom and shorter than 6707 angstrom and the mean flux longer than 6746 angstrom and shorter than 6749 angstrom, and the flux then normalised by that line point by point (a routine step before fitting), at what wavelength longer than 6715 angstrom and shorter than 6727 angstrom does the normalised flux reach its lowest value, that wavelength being 6718.50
